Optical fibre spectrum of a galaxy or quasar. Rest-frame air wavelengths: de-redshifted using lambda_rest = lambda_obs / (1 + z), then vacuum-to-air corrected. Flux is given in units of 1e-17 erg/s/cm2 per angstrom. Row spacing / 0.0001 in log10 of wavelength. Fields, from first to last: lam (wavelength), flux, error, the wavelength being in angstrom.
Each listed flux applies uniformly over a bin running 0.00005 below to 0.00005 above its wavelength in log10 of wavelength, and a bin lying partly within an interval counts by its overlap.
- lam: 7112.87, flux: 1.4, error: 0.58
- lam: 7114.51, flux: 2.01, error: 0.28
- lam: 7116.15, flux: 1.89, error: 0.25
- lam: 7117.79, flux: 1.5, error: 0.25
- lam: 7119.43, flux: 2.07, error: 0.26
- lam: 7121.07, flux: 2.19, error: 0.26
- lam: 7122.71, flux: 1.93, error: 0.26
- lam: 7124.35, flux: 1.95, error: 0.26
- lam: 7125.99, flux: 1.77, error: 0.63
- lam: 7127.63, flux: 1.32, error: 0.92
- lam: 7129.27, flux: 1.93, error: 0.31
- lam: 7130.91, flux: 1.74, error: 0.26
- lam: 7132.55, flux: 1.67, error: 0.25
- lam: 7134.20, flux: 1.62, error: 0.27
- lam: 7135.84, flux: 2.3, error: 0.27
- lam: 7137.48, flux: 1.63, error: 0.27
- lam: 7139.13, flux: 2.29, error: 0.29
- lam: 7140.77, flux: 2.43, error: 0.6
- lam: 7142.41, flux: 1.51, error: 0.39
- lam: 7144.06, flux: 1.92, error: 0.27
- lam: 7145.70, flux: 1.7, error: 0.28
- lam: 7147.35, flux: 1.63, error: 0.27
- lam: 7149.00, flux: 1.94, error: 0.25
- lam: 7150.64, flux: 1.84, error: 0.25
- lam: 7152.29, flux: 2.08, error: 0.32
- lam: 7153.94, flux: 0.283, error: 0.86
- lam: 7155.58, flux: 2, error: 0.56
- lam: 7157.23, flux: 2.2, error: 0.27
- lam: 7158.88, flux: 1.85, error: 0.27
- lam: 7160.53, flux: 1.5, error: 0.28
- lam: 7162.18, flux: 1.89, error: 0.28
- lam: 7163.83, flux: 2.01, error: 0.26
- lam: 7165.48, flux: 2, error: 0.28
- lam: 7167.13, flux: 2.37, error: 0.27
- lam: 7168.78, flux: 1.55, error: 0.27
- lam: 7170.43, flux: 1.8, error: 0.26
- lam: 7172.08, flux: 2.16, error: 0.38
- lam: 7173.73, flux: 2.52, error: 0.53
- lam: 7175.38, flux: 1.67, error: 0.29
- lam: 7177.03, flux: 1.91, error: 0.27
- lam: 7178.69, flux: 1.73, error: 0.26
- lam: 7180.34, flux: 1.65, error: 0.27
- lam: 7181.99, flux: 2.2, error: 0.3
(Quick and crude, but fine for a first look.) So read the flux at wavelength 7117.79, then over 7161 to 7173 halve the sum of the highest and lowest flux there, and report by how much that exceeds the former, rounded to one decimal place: 0.5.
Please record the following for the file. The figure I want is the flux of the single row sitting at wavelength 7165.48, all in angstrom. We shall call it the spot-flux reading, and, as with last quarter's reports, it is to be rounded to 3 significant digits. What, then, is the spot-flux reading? 2.00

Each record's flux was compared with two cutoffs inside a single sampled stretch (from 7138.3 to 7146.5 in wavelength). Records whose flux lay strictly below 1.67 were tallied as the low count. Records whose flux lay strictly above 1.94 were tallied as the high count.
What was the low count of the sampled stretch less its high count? -1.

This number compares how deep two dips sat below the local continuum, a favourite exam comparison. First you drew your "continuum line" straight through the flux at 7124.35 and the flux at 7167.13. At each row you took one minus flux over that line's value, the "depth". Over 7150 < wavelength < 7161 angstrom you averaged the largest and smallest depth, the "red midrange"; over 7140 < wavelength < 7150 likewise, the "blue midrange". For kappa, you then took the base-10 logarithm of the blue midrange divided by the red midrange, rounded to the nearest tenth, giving -0.8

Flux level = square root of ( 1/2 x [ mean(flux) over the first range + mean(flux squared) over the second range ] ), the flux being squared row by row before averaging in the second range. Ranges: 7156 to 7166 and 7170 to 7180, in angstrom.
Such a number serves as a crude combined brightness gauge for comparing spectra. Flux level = 1.71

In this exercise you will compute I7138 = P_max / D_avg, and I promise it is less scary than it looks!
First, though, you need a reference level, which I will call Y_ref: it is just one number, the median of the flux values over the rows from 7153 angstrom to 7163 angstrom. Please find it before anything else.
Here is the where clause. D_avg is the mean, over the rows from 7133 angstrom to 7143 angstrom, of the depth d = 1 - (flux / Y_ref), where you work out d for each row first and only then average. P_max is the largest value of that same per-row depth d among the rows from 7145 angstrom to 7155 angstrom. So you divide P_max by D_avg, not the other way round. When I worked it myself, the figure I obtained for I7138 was -17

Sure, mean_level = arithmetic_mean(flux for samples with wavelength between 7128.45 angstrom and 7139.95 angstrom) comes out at 1.88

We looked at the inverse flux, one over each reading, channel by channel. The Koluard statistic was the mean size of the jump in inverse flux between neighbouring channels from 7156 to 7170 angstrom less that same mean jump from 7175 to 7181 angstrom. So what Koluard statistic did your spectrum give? 0.05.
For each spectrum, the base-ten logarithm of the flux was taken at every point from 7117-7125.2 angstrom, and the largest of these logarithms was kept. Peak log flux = 0.34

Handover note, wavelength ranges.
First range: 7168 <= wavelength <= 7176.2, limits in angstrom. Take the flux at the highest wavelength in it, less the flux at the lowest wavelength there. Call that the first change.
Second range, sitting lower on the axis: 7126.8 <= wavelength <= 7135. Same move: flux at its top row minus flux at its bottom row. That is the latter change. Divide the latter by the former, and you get 2.5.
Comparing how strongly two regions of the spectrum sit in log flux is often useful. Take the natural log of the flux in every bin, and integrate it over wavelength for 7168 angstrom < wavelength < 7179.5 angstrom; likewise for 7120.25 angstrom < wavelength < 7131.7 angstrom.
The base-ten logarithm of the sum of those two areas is 1.15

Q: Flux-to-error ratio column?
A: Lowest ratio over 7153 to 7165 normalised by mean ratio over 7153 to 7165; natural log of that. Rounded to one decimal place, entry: -2.8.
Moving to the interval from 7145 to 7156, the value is -2.8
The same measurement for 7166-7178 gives -0.3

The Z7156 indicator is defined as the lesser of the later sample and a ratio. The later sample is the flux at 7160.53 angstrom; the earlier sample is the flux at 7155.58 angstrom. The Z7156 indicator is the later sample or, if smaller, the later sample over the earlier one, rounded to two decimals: 0.75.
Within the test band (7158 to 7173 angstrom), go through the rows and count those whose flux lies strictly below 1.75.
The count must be 2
